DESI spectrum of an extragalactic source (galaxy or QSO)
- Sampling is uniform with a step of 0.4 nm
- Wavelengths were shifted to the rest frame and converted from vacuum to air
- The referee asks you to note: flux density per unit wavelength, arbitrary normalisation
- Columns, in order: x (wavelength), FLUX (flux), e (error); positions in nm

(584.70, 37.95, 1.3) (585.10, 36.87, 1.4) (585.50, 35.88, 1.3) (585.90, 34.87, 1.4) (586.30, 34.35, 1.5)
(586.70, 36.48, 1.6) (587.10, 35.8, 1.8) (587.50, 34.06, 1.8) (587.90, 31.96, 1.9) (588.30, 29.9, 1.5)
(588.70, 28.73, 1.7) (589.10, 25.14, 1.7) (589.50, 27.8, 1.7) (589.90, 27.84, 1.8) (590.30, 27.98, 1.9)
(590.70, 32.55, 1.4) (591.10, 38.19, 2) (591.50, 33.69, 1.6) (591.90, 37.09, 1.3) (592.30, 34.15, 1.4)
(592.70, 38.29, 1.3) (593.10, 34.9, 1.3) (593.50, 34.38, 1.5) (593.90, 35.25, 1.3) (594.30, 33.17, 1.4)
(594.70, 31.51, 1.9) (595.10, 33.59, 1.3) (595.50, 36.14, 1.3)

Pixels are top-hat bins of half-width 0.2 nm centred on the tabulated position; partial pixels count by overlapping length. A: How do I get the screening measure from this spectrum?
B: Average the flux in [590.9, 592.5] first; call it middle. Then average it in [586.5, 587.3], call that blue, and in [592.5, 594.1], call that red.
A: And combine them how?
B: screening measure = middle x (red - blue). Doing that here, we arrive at -16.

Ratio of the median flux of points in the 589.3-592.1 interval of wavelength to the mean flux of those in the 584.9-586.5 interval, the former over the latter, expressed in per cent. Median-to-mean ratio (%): 92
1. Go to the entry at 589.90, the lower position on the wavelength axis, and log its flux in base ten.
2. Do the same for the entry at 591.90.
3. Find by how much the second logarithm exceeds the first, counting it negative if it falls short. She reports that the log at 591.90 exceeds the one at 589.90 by 0.12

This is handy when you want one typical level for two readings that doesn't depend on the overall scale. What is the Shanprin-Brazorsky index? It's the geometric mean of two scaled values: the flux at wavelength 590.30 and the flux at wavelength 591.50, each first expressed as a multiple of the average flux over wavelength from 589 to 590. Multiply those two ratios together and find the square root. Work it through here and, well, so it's 1.14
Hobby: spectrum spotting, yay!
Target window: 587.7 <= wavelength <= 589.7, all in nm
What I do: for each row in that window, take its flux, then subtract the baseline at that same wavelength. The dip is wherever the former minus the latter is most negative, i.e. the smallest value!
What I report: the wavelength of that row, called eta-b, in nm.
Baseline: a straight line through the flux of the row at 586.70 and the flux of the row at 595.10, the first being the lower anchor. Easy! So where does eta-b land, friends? 589.10 nm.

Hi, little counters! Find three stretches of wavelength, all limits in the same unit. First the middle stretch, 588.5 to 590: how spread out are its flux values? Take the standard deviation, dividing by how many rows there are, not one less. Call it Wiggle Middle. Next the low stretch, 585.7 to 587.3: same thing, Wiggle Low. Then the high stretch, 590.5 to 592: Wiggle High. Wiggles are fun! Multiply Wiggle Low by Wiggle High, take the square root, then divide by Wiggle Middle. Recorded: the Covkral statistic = 1.0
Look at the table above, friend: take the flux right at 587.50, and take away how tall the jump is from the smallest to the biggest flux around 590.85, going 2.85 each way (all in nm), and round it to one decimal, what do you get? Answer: 20.9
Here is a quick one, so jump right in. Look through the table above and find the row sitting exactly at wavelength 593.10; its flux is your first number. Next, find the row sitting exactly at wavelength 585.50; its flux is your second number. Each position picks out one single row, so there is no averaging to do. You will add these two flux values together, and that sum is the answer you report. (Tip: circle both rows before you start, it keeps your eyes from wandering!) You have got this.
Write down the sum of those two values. 71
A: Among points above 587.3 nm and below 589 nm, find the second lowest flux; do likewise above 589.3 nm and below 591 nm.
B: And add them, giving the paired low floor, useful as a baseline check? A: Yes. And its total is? 58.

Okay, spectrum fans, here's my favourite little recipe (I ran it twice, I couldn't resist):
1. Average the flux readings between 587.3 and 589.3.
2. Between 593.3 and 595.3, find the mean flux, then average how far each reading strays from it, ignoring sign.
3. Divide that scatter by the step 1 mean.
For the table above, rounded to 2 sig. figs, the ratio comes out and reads 0.033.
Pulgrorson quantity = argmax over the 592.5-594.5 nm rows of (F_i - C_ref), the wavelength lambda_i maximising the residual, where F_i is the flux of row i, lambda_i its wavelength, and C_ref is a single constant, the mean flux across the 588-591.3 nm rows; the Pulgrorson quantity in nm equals 592.70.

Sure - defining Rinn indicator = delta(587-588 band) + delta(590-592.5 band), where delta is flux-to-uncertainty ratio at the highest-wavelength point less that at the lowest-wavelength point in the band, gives 6.6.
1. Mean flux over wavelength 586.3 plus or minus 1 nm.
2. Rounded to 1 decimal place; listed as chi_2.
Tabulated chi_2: 35.5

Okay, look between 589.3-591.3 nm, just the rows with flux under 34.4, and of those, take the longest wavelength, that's 590.70 nm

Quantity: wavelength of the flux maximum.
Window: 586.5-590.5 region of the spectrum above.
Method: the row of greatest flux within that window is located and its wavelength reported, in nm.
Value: 586.70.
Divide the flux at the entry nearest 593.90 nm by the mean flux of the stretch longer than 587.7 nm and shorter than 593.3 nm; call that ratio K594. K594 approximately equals 1.10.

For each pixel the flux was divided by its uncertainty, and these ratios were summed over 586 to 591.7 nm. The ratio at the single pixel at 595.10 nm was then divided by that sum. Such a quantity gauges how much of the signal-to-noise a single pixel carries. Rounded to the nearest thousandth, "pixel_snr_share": 0.098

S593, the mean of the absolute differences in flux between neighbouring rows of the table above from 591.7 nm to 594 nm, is 2.4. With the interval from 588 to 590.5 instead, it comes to 1.5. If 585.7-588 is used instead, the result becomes 1.4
